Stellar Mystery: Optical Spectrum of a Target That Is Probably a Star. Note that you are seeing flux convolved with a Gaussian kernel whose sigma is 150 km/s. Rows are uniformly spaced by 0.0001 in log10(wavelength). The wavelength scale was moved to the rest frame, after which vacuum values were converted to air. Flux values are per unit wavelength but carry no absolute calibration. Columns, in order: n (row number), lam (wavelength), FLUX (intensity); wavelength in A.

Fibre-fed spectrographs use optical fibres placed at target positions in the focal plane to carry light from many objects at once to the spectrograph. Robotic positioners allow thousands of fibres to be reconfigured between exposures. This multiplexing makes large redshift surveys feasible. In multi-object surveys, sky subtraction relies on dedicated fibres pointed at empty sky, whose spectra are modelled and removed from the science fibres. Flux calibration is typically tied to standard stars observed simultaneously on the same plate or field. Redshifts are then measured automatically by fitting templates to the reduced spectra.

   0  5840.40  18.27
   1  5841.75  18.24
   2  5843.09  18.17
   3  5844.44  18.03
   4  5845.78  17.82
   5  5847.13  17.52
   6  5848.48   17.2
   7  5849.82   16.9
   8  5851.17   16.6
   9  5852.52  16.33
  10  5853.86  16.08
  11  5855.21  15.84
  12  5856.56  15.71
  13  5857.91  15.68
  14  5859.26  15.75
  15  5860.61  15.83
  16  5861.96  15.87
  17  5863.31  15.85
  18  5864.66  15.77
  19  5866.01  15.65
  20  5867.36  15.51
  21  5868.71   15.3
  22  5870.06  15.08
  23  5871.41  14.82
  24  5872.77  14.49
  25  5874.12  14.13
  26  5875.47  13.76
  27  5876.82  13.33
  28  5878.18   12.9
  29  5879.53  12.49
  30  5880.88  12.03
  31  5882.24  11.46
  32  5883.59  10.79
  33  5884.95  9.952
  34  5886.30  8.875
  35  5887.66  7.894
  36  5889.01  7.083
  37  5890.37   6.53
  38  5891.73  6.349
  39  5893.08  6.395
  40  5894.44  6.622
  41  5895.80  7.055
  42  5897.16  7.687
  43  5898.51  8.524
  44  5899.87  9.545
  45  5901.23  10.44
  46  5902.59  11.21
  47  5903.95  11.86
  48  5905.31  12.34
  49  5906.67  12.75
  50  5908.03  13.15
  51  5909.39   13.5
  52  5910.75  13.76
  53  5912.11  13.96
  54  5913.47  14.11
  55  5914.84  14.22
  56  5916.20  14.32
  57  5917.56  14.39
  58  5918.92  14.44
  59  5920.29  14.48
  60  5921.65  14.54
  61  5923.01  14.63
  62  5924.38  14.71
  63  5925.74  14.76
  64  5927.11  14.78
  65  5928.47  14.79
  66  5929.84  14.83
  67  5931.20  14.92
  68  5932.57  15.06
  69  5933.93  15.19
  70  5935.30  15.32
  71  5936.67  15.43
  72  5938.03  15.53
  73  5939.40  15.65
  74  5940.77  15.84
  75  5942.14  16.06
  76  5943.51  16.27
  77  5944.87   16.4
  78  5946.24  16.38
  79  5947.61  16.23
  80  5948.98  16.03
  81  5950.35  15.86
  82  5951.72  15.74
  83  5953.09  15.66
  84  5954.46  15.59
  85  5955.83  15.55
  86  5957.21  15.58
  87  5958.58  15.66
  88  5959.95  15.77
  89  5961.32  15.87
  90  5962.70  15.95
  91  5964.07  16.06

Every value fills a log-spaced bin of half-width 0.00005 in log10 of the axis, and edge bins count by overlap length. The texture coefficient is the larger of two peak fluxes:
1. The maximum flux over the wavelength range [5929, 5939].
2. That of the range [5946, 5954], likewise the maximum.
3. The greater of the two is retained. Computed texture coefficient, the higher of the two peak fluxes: 16.4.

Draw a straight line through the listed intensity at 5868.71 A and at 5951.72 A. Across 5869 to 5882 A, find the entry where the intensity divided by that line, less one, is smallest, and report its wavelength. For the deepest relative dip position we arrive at 5880.88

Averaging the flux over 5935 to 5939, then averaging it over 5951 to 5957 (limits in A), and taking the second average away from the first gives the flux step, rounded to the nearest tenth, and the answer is -0.2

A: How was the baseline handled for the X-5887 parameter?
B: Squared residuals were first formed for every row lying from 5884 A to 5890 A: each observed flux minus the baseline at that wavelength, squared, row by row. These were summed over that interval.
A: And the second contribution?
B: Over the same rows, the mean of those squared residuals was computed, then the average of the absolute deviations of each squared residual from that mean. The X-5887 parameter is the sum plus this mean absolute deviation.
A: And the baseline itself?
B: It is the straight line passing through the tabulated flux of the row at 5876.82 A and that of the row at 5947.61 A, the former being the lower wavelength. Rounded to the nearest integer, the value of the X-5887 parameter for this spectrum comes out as 128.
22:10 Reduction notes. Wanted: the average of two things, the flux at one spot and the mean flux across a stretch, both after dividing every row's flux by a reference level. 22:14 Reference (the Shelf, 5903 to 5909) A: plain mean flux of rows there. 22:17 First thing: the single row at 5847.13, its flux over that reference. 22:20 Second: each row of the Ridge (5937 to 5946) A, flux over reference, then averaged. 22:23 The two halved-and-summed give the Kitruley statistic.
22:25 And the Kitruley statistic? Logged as 1.34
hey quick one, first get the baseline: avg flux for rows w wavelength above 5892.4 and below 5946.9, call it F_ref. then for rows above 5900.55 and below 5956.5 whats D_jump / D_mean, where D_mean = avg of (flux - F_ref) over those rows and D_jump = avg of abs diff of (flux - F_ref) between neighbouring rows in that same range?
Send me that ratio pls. 0.14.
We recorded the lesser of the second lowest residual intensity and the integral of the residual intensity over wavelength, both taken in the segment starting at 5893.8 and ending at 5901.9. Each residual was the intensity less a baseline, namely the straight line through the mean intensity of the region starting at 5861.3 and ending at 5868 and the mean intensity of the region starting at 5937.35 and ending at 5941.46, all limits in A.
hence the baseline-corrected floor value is -60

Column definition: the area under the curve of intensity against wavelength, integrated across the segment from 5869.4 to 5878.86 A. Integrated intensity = 133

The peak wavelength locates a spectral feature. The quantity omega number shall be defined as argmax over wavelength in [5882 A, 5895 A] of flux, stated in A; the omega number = 5882.24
